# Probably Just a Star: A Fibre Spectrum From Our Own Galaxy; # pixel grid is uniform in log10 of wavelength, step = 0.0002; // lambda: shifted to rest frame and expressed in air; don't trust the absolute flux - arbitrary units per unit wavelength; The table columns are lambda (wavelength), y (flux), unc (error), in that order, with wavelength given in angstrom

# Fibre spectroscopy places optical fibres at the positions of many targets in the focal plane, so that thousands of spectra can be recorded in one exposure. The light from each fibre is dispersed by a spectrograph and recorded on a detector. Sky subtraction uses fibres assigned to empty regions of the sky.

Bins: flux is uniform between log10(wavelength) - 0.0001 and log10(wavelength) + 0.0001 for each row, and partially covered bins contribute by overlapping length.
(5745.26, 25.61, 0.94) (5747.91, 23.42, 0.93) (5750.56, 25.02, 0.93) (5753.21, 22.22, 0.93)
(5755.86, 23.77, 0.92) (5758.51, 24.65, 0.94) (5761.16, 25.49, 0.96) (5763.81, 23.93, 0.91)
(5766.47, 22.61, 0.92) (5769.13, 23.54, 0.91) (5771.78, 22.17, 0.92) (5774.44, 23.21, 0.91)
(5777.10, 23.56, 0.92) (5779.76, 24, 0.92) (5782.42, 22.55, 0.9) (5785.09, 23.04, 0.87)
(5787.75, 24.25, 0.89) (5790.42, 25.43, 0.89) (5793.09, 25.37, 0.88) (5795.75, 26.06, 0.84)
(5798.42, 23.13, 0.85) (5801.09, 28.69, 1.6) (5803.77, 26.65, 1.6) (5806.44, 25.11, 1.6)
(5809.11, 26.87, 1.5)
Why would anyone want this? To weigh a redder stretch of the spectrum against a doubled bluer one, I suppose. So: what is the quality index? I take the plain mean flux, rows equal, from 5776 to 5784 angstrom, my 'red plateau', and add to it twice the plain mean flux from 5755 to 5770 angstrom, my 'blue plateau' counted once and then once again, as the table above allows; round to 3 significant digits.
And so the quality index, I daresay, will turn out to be 71.4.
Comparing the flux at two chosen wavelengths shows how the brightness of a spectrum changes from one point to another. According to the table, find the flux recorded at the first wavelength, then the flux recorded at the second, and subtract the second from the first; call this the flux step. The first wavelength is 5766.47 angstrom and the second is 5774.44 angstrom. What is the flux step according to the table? -0.60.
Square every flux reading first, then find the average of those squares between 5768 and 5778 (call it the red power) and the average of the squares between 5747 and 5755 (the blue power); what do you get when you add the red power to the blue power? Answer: 1091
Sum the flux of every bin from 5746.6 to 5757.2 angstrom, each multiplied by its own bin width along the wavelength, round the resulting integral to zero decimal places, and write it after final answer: 250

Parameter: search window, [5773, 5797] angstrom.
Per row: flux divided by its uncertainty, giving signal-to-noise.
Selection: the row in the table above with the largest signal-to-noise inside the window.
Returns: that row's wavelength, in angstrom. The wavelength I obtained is 5795.75 angstrom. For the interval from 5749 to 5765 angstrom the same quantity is 5750.56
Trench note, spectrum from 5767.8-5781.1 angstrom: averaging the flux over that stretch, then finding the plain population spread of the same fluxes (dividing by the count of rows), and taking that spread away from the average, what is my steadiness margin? 22.7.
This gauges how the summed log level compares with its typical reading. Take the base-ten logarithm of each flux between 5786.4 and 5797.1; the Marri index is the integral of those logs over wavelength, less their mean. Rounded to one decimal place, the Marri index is 13.6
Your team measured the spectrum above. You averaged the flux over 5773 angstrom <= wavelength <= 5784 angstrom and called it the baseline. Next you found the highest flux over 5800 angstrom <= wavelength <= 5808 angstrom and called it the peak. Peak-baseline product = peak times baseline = 669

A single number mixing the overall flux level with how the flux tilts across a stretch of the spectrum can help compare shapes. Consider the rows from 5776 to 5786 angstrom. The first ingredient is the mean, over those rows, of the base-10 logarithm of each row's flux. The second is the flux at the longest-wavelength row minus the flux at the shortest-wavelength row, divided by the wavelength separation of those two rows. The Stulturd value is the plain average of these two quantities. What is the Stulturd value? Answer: 0.65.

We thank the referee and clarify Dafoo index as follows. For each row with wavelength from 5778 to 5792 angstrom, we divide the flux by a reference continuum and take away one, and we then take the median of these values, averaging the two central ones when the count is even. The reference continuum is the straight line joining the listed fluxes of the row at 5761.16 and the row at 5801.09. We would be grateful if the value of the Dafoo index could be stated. -0.12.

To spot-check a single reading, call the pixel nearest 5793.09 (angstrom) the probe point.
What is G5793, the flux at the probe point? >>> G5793 25.37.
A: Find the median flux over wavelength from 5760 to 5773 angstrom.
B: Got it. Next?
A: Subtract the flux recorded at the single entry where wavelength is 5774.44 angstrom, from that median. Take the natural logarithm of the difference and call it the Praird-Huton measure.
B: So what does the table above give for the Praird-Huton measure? -1.11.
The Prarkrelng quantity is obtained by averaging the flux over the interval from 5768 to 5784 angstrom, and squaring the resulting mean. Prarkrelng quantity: 537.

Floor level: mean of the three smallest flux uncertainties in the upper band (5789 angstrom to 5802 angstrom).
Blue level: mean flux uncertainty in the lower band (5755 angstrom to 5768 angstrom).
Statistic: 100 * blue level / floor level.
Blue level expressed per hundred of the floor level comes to 109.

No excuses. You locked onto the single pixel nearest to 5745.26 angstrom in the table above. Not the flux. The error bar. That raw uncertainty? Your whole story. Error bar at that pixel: 0.94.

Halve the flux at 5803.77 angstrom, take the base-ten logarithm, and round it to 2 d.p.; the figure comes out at 1.12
